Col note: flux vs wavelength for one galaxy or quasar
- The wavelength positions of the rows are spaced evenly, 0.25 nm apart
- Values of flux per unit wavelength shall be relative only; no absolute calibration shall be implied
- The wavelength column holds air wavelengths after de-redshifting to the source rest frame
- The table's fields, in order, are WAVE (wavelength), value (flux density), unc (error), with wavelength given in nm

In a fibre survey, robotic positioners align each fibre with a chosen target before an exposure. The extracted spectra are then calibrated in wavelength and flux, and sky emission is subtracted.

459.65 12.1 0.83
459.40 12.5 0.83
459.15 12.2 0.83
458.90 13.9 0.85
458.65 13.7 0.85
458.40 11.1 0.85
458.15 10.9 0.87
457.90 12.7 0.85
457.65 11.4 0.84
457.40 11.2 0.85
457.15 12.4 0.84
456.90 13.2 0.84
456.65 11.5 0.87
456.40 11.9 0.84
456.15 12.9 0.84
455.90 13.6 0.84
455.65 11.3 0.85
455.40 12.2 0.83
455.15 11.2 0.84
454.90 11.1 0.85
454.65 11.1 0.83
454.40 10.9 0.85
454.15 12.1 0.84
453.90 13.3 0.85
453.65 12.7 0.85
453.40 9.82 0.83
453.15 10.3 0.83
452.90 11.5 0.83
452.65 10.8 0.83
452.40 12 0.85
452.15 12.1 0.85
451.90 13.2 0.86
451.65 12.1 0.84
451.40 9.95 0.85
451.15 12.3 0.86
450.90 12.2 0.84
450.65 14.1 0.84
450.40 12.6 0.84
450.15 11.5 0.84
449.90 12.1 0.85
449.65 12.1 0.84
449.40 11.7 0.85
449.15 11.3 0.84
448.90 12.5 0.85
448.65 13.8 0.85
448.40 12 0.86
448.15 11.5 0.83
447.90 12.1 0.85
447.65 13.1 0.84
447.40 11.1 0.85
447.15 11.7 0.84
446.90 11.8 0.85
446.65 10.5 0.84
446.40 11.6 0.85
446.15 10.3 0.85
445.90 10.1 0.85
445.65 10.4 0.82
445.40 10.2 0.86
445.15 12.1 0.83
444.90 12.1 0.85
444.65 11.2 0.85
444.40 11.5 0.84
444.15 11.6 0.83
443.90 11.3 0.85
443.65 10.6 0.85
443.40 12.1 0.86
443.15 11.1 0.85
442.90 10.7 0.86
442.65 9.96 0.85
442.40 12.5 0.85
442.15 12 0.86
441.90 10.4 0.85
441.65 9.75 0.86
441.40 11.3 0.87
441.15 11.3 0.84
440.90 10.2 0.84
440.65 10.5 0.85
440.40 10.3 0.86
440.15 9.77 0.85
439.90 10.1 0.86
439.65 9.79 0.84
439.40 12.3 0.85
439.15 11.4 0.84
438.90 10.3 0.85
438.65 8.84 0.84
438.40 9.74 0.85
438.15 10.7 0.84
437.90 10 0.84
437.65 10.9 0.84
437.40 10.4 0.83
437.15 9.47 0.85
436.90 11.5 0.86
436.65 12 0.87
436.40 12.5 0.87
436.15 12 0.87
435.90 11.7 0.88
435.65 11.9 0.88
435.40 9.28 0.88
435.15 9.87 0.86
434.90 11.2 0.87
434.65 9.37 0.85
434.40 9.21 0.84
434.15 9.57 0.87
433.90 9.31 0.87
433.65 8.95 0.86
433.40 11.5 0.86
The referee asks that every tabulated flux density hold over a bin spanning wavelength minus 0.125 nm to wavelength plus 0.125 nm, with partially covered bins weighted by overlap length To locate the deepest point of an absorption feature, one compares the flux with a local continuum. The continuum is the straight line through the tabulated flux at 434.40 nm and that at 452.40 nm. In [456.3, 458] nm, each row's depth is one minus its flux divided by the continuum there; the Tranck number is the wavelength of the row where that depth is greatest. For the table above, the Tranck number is 457.40 nm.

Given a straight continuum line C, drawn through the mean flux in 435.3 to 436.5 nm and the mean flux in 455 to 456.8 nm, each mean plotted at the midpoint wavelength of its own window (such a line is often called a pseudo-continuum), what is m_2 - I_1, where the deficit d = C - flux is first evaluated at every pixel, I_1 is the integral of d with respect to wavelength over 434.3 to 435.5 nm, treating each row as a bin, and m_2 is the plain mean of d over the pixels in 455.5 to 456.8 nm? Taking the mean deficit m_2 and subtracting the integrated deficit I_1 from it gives -2.2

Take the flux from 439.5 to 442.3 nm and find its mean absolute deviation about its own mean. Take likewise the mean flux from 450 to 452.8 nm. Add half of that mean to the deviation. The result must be 6.61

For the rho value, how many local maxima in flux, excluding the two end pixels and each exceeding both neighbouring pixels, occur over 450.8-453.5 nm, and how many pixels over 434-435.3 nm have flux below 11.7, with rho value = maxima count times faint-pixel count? 15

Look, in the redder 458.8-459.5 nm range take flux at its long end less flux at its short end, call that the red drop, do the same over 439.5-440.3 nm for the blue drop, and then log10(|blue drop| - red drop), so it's 0.15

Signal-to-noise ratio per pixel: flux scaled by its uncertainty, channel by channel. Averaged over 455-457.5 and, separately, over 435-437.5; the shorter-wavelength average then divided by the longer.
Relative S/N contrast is 0.89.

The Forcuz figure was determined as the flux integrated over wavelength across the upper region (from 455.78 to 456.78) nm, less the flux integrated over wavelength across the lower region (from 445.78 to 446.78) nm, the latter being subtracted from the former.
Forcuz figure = 1.8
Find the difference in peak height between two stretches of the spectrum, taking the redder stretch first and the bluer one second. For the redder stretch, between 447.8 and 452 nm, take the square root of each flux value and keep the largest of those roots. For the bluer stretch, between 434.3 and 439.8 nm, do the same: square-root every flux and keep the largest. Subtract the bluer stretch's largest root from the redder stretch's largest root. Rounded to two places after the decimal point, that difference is 0.22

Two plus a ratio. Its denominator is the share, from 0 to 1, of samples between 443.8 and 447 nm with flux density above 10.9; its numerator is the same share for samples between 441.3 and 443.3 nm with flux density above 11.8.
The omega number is 2.41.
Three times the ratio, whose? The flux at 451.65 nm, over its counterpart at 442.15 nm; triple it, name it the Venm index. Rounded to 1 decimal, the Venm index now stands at 3.0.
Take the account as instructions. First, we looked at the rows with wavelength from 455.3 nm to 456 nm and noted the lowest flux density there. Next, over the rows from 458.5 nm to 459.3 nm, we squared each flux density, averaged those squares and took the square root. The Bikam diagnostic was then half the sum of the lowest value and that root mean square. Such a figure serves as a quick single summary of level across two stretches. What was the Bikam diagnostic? 12.3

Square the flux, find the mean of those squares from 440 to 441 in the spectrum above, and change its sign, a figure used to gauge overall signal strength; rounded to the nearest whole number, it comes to -104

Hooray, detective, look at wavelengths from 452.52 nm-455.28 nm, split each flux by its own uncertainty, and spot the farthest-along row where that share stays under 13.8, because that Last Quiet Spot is 455.15 nm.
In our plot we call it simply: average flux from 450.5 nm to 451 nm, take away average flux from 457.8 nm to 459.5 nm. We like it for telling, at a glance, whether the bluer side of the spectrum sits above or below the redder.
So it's 0.7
